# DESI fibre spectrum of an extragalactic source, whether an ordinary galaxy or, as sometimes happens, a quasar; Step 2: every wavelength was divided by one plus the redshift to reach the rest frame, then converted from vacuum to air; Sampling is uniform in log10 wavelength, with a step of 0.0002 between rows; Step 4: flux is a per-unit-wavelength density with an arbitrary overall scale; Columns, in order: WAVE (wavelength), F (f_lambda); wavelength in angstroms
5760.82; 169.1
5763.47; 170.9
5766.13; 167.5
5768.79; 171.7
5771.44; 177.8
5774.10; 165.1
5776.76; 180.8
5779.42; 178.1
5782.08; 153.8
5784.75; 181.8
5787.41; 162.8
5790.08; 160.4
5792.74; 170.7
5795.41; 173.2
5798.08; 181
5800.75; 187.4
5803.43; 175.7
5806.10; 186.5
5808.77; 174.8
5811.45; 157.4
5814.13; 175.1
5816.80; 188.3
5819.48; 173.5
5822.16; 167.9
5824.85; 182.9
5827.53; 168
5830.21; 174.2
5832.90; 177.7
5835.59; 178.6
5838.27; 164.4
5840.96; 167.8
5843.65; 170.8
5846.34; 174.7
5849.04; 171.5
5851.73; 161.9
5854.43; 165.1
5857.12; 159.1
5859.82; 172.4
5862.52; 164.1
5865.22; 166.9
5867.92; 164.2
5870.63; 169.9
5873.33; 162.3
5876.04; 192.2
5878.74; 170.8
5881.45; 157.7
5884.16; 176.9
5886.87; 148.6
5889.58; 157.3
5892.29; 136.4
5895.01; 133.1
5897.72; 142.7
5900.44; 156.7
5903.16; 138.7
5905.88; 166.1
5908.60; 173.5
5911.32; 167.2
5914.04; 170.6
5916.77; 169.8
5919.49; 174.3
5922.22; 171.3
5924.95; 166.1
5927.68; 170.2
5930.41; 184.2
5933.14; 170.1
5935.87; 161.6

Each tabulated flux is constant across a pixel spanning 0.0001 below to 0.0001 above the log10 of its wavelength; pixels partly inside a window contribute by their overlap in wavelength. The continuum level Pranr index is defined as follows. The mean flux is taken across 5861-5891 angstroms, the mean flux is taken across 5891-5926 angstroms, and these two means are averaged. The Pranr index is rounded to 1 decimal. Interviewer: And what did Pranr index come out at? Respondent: 162.7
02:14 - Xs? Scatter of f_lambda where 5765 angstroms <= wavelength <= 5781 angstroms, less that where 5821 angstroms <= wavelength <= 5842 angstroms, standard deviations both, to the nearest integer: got 0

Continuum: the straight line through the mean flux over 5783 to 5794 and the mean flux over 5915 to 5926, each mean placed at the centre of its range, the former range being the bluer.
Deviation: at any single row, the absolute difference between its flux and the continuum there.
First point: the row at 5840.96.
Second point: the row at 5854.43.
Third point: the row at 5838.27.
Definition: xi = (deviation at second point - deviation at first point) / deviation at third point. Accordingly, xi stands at 0.6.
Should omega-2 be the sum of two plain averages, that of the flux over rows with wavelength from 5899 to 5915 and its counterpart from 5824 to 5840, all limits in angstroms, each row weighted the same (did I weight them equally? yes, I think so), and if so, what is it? 336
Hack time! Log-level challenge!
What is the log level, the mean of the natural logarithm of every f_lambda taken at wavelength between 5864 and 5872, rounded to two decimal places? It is 5.12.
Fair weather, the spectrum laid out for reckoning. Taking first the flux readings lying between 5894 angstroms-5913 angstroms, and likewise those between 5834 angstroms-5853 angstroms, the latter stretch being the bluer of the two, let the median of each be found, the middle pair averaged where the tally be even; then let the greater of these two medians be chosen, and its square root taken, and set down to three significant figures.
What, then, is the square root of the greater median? 13.1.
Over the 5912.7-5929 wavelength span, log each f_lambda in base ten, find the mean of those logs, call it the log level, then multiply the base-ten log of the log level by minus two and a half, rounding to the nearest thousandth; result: -0.871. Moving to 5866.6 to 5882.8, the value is -0.870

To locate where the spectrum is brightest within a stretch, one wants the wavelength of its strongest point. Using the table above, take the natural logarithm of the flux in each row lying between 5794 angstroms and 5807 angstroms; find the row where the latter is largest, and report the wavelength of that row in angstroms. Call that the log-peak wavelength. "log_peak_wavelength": 5800.75 angstroms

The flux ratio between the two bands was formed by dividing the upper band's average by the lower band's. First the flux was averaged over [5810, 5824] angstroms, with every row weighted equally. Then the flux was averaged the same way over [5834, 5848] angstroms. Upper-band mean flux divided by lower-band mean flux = 0.99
